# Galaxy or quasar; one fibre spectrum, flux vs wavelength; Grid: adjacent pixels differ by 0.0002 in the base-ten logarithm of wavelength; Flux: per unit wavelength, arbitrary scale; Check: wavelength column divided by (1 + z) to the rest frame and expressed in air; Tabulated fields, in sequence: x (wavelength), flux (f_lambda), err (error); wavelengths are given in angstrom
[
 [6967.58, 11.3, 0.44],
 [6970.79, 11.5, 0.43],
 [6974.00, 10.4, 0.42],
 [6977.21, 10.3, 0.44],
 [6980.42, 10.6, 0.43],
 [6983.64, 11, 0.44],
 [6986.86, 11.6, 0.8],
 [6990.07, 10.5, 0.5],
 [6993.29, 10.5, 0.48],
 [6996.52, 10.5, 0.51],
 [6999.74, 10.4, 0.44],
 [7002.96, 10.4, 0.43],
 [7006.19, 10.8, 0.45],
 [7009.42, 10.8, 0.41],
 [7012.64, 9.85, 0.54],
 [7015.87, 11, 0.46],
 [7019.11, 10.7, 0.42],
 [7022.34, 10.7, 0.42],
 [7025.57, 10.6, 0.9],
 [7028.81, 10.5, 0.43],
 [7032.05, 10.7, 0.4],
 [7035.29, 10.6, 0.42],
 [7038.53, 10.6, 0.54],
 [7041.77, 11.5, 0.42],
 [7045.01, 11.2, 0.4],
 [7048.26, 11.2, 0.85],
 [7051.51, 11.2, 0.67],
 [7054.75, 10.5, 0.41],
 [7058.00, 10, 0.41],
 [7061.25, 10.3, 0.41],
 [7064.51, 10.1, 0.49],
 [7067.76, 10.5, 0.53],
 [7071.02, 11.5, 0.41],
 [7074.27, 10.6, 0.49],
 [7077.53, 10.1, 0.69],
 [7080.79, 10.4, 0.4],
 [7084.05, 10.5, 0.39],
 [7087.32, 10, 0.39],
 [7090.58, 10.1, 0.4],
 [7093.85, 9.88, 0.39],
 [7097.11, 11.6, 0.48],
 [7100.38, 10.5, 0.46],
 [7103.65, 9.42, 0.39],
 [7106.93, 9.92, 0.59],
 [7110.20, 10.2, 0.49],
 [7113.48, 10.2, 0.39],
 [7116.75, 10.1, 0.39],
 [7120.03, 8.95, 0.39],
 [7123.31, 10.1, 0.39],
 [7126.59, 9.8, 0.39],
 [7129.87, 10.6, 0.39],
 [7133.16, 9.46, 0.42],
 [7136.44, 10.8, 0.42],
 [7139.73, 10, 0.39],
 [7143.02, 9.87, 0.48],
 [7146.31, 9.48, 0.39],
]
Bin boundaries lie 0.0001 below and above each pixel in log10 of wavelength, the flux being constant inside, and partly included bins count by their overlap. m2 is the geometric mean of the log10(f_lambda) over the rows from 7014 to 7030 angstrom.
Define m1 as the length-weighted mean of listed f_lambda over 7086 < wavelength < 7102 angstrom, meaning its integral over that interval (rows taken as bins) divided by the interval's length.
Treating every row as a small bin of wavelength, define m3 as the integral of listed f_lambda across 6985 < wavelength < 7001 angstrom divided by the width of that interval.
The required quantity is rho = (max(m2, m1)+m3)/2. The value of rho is 10.6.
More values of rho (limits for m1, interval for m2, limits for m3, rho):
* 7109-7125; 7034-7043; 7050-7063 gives 10.2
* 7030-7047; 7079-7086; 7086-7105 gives 10.6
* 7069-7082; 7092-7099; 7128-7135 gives 10.4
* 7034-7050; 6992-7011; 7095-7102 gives 11.0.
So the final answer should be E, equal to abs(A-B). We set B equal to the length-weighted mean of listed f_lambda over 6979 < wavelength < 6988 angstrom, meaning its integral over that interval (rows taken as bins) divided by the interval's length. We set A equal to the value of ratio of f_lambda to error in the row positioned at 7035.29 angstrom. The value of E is 14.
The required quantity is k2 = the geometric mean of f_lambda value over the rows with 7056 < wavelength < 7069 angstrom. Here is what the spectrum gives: 10.2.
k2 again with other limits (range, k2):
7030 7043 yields 10.8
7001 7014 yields 10.5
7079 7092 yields 10.2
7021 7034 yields 10.6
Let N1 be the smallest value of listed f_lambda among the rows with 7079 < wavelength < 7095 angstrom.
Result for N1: 9.88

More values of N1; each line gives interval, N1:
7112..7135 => 8.95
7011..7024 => 9.85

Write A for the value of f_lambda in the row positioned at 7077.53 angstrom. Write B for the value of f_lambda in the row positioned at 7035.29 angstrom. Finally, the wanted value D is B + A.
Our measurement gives 20.7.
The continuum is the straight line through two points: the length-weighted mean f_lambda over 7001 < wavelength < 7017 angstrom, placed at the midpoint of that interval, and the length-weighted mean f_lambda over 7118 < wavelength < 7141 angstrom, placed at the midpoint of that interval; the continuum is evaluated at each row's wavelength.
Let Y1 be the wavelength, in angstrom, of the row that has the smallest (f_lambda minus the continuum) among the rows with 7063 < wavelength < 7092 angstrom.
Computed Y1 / 7064.51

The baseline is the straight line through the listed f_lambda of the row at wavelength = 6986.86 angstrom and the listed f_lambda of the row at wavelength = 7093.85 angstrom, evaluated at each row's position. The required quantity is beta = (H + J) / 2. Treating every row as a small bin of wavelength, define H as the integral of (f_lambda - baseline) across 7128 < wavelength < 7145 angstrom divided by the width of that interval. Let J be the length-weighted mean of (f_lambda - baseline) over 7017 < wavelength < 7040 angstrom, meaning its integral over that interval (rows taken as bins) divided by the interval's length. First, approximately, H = 0.93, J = -0.29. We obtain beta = 0.32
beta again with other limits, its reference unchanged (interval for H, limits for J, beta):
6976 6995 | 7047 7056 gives -0.22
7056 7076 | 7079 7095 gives 0.18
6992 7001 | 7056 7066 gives -0.62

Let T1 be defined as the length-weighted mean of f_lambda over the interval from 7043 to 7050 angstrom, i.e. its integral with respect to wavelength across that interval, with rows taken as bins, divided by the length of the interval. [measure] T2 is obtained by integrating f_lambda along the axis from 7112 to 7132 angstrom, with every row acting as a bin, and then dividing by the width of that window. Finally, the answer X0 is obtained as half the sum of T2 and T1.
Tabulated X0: 10.58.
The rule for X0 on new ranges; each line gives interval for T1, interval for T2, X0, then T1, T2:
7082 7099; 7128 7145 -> 10.27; 10.4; 10.1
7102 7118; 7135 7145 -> 10.07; 10.0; 10.2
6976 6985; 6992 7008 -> 10.58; 10.6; 10.5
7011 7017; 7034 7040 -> 10.50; 10.4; 10.6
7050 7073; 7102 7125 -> 10.21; 10.6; 9.8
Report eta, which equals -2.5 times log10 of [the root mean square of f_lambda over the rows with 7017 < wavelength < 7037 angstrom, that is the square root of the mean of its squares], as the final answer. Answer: -2.57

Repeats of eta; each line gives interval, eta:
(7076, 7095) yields -2.52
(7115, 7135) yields -2.48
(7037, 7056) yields -2.61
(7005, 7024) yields -2.57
